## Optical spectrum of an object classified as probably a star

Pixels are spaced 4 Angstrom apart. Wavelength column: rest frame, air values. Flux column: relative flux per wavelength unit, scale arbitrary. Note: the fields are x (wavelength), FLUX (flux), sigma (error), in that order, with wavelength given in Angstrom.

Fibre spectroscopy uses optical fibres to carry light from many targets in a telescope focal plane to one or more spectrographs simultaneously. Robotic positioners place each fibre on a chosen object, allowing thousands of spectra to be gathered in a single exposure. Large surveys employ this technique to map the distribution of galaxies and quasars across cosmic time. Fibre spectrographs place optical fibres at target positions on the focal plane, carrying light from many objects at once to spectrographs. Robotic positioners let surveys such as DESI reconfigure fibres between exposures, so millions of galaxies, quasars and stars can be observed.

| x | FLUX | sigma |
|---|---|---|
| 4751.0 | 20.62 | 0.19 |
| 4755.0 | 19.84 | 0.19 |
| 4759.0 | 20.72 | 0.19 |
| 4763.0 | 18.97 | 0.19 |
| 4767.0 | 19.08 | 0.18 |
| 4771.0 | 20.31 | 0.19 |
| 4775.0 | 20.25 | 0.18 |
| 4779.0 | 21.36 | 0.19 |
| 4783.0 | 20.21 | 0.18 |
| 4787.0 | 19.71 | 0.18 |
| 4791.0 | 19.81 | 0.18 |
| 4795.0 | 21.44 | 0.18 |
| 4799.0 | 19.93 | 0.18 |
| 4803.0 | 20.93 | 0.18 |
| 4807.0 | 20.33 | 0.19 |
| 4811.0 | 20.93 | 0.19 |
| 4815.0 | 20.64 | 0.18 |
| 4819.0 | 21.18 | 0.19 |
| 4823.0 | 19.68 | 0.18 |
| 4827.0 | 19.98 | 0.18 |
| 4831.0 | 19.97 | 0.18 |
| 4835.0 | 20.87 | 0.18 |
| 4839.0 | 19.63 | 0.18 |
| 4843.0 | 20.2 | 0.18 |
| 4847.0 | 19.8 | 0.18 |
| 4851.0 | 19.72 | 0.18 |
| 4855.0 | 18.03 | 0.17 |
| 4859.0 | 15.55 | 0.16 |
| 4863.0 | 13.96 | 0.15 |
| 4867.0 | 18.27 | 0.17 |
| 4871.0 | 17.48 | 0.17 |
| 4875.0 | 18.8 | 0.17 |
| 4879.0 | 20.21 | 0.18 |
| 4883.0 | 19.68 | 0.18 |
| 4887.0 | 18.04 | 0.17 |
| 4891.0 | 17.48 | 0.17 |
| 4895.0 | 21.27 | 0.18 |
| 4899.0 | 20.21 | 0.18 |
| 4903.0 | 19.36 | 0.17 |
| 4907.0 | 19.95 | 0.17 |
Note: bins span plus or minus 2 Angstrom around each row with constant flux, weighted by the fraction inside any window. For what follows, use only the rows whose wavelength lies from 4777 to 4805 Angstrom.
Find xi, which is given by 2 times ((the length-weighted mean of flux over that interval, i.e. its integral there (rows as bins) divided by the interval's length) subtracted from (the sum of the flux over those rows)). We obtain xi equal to 246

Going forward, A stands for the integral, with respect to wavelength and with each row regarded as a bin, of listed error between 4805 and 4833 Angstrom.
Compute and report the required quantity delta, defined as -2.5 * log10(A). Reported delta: -1.8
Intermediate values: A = 5.2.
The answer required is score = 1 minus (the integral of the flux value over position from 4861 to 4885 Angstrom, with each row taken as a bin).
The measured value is -433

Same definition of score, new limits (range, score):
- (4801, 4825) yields -494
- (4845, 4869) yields -420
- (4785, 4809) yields -488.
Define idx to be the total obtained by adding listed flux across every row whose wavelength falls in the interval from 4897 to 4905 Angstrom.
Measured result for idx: 39.6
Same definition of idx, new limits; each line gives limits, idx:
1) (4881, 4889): 37.7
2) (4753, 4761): 40.6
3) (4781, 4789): 39.9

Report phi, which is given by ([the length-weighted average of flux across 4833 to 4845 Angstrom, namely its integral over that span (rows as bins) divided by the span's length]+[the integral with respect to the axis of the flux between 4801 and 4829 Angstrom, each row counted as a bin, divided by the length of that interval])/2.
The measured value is 20.4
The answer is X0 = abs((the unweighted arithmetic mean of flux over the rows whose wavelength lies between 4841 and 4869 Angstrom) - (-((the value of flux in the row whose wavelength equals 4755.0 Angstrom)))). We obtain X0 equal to 37.8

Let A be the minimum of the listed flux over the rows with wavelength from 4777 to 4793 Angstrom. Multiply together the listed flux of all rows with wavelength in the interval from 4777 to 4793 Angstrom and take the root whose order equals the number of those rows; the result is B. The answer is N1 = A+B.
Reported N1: 40.0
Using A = 19.71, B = 20.3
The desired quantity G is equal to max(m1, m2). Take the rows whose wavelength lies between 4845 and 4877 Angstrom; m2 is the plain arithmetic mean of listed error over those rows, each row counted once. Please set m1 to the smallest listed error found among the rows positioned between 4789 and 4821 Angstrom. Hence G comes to 0.180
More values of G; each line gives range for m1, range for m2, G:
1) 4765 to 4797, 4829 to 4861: 0.180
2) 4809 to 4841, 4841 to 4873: 0.180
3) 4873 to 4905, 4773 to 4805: 0.181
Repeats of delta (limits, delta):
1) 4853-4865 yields -0.7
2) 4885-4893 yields -0.3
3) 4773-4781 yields -0.4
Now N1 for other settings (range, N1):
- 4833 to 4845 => 39.9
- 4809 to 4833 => 40.1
